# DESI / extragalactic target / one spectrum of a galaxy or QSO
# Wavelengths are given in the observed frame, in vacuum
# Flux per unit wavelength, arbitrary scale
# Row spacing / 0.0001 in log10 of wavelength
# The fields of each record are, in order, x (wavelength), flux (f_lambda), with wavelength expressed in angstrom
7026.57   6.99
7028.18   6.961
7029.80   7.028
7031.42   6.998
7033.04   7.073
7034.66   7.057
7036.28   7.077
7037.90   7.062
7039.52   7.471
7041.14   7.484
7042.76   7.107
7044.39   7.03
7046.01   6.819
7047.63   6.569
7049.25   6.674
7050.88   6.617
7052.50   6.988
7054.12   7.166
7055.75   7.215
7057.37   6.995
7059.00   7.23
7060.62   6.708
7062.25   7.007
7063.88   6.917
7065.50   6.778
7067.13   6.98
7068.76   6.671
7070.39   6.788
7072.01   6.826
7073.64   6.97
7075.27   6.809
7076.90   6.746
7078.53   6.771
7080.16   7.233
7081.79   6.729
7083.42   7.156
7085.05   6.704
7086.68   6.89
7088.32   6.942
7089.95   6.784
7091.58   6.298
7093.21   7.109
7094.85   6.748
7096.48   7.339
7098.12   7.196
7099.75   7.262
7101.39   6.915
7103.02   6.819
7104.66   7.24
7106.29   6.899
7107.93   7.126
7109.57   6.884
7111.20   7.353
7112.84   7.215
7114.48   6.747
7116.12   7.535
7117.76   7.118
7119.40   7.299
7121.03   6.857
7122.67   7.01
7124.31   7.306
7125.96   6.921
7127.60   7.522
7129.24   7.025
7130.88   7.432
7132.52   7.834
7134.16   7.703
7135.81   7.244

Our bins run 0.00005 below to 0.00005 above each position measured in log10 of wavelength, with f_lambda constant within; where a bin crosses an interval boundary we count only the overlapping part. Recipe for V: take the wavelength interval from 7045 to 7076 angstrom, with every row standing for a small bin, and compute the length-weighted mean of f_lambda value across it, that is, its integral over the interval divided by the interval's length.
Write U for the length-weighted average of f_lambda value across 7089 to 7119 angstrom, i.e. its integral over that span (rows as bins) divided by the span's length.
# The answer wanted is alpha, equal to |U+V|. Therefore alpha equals 13.9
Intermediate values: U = 7.04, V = 6.88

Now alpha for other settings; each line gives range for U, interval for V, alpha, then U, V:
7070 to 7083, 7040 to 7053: 13.8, 6.87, 6.92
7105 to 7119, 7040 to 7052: 14.0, 7.12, 6.92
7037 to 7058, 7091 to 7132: 14.1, 7.02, 7.10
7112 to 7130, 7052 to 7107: 14.1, 7.14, 6.94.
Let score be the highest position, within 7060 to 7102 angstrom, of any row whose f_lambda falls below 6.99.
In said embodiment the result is 7101.39 angstrom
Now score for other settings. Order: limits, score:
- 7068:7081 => 7078.53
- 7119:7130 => 7125.96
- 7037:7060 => 7052.50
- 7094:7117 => 7114.48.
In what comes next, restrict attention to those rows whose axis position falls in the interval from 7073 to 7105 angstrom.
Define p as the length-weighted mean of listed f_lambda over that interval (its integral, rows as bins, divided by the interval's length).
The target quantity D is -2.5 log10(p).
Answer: -2.101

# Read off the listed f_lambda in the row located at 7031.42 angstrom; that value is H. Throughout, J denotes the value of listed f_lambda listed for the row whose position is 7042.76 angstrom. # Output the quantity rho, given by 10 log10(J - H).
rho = -9.6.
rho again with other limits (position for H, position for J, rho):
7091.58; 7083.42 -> -0.7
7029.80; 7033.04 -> -13.5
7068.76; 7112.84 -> -2.6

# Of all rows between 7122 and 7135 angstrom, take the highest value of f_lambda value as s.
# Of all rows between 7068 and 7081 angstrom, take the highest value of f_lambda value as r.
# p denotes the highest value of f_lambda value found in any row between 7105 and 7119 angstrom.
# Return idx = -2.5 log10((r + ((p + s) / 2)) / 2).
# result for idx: -2.18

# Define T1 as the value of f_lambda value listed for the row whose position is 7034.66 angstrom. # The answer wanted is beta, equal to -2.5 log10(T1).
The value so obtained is -2.122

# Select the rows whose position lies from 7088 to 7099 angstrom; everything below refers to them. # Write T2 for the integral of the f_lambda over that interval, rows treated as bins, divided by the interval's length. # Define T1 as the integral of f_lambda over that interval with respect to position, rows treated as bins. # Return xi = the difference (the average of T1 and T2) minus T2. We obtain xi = 35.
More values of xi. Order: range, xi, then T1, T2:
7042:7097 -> 186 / 379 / 6.89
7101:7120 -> 64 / 135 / 7.10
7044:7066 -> 73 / 152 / 6.91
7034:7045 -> 36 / 79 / 7.19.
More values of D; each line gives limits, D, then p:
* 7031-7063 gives -2.115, 7.02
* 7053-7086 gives -2.100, 6.92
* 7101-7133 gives -2.136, 7.15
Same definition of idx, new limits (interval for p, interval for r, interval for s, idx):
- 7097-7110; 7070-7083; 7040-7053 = -2.16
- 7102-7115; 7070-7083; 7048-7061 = -2.15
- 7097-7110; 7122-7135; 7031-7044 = -2.20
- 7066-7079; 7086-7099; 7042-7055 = -2.14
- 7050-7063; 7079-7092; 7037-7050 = -2.16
